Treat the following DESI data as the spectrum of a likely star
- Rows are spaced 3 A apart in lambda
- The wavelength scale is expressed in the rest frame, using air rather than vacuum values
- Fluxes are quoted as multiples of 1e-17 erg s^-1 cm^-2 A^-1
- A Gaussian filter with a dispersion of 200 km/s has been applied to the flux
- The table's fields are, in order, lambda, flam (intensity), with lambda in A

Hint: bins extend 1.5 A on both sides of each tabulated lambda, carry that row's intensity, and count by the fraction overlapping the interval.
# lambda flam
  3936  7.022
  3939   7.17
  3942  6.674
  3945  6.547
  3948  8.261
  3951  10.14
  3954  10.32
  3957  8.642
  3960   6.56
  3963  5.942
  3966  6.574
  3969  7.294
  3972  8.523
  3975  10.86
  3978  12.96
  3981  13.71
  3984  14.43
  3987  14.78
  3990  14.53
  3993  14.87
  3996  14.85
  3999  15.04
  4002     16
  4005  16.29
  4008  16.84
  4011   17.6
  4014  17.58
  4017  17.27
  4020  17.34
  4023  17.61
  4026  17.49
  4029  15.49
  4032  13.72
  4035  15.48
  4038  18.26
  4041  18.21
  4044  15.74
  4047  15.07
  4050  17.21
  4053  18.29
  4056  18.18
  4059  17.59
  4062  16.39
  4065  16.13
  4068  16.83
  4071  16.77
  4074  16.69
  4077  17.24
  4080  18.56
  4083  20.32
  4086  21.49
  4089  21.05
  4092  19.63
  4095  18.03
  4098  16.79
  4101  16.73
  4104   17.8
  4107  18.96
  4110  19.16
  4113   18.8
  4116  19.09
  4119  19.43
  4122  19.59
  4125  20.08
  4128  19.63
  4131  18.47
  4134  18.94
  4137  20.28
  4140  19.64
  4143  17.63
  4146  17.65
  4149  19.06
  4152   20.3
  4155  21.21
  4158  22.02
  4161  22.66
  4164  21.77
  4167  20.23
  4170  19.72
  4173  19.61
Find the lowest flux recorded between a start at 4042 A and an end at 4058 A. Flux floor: 15.07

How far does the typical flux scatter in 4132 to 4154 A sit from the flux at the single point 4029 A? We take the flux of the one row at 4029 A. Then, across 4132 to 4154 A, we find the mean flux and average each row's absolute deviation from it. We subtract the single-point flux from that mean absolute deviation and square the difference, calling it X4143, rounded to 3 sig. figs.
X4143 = 214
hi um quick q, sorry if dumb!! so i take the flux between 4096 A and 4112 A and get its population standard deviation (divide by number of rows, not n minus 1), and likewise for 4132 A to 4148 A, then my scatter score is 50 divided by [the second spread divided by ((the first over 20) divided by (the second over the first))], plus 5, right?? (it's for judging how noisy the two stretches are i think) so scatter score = 7.4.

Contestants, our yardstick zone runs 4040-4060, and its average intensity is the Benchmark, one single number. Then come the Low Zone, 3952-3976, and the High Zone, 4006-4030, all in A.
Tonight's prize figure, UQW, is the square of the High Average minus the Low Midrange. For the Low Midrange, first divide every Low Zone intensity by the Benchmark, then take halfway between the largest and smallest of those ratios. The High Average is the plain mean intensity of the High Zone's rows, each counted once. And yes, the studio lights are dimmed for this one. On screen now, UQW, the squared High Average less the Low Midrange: 294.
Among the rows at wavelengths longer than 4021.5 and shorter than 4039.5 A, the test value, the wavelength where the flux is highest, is 4038 A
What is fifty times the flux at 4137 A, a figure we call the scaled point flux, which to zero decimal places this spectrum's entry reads 1014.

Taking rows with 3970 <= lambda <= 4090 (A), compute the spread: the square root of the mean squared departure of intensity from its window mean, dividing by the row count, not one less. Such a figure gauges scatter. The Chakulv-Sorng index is 2.4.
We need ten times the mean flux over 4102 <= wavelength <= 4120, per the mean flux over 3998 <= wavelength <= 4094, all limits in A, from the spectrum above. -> 10.9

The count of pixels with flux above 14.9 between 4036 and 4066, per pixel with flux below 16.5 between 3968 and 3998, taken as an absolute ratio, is 1.00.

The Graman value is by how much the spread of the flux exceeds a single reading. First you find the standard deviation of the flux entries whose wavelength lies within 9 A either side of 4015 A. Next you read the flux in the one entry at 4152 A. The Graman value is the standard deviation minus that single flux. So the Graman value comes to -20.0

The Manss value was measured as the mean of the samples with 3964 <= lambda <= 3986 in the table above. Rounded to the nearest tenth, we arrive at 10.6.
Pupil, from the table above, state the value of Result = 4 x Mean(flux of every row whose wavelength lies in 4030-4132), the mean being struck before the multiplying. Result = 72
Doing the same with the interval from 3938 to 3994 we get 40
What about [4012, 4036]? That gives 66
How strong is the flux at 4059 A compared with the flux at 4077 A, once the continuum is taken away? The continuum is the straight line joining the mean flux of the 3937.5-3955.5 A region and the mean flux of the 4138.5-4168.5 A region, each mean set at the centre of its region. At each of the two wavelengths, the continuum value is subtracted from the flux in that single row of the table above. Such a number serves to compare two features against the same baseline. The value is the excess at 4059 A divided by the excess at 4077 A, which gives 2.0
